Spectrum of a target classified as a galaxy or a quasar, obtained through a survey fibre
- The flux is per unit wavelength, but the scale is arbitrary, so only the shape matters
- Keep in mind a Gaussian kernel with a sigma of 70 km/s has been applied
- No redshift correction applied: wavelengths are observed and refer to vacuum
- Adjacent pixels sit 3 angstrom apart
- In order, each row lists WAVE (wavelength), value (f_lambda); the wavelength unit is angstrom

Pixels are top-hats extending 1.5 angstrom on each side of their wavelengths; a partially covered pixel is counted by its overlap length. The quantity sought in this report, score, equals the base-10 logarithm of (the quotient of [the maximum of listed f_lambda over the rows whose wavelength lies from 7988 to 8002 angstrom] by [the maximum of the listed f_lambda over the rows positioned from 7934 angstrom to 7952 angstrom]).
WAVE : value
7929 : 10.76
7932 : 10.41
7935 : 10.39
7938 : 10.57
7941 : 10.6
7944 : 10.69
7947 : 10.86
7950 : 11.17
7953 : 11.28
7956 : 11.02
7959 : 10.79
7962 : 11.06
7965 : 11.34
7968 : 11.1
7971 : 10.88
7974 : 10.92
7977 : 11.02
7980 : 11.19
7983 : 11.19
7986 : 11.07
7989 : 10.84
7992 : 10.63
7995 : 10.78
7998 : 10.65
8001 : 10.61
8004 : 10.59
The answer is -0.013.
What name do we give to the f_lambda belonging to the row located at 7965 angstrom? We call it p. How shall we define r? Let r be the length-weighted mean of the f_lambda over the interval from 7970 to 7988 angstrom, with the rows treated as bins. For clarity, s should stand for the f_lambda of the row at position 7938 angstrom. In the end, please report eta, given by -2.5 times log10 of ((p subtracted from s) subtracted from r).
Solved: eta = -2.68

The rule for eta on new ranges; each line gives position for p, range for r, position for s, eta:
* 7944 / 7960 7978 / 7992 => -2.61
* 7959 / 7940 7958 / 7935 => -2.64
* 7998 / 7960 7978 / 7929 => -2.60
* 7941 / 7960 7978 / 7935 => -2.63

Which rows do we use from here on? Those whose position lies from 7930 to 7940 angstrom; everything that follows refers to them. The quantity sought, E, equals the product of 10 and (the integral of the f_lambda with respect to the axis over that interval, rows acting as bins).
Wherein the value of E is 1048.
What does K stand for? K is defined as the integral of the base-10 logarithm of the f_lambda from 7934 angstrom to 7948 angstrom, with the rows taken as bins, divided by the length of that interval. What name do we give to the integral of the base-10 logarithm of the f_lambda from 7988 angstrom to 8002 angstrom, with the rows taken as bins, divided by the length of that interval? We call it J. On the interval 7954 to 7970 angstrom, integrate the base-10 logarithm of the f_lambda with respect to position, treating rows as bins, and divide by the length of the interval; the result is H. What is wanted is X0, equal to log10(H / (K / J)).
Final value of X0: 0.0200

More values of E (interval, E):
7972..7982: 1104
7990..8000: 1069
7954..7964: 1099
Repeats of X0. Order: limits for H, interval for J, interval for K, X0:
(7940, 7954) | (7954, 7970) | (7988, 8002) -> 0.0223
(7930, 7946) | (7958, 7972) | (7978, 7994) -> 0.0111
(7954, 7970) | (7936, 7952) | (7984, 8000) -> 0.0183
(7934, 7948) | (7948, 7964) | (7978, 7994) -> 0.0127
